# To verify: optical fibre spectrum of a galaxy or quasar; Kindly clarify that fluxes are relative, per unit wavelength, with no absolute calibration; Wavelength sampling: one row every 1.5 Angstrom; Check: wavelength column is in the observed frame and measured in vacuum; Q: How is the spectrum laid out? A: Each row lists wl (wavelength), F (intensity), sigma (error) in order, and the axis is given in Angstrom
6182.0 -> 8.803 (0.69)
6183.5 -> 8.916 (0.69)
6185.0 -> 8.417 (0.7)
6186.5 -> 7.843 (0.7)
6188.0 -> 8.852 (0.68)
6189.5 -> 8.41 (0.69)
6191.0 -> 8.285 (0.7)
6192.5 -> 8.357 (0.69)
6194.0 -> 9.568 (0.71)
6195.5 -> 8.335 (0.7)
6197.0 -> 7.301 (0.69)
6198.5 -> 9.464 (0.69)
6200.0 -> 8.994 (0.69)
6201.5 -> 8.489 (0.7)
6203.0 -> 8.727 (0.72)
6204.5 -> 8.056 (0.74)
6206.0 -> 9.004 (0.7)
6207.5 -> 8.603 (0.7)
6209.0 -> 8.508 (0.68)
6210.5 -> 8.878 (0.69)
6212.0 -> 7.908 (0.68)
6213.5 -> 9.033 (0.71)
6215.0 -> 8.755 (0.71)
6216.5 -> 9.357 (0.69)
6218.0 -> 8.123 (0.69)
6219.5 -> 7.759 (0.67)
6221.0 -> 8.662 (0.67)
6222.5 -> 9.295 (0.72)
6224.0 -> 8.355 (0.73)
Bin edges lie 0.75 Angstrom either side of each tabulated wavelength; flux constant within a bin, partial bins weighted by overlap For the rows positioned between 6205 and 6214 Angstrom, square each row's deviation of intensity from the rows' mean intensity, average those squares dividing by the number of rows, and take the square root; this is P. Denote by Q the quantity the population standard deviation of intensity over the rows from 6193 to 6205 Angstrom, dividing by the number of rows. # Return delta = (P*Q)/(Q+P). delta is 0.249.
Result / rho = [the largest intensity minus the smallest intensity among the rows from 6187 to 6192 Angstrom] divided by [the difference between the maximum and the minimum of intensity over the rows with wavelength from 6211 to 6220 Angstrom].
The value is 0.4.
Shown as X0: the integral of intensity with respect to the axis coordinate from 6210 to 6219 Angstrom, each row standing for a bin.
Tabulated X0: 77.8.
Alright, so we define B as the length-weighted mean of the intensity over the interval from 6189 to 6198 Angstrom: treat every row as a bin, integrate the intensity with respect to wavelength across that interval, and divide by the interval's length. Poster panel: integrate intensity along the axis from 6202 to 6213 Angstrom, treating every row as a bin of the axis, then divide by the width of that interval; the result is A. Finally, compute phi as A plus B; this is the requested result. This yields 16.9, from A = 8.54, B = 8.41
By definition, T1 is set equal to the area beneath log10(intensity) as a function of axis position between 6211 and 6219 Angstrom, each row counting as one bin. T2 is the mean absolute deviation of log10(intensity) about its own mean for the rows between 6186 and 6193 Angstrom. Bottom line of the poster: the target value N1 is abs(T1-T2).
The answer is 7.5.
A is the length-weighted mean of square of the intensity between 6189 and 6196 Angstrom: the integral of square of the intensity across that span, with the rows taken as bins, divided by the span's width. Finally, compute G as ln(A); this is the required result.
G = 4.31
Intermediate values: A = 74.3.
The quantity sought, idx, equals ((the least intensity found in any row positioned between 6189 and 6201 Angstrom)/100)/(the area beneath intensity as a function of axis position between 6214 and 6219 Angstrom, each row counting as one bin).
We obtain 0.0017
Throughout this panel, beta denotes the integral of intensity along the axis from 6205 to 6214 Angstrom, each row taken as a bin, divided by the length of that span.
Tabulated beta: 8.63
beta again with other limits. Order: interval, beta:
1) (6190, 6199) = 8.52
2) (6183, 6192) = 8.44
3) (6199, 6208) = 8.67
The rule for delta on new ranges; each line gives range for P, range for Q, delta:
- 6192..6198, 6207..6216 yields 0.248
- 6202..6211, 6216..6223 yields 0.205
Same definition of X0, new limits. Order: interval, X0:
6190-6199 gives 76.7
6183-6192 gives 75.9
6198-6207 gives 78.9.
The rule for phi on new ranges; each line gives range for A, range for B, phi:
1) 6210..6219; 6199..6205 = 17.3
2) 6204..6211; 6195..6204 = 17.2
